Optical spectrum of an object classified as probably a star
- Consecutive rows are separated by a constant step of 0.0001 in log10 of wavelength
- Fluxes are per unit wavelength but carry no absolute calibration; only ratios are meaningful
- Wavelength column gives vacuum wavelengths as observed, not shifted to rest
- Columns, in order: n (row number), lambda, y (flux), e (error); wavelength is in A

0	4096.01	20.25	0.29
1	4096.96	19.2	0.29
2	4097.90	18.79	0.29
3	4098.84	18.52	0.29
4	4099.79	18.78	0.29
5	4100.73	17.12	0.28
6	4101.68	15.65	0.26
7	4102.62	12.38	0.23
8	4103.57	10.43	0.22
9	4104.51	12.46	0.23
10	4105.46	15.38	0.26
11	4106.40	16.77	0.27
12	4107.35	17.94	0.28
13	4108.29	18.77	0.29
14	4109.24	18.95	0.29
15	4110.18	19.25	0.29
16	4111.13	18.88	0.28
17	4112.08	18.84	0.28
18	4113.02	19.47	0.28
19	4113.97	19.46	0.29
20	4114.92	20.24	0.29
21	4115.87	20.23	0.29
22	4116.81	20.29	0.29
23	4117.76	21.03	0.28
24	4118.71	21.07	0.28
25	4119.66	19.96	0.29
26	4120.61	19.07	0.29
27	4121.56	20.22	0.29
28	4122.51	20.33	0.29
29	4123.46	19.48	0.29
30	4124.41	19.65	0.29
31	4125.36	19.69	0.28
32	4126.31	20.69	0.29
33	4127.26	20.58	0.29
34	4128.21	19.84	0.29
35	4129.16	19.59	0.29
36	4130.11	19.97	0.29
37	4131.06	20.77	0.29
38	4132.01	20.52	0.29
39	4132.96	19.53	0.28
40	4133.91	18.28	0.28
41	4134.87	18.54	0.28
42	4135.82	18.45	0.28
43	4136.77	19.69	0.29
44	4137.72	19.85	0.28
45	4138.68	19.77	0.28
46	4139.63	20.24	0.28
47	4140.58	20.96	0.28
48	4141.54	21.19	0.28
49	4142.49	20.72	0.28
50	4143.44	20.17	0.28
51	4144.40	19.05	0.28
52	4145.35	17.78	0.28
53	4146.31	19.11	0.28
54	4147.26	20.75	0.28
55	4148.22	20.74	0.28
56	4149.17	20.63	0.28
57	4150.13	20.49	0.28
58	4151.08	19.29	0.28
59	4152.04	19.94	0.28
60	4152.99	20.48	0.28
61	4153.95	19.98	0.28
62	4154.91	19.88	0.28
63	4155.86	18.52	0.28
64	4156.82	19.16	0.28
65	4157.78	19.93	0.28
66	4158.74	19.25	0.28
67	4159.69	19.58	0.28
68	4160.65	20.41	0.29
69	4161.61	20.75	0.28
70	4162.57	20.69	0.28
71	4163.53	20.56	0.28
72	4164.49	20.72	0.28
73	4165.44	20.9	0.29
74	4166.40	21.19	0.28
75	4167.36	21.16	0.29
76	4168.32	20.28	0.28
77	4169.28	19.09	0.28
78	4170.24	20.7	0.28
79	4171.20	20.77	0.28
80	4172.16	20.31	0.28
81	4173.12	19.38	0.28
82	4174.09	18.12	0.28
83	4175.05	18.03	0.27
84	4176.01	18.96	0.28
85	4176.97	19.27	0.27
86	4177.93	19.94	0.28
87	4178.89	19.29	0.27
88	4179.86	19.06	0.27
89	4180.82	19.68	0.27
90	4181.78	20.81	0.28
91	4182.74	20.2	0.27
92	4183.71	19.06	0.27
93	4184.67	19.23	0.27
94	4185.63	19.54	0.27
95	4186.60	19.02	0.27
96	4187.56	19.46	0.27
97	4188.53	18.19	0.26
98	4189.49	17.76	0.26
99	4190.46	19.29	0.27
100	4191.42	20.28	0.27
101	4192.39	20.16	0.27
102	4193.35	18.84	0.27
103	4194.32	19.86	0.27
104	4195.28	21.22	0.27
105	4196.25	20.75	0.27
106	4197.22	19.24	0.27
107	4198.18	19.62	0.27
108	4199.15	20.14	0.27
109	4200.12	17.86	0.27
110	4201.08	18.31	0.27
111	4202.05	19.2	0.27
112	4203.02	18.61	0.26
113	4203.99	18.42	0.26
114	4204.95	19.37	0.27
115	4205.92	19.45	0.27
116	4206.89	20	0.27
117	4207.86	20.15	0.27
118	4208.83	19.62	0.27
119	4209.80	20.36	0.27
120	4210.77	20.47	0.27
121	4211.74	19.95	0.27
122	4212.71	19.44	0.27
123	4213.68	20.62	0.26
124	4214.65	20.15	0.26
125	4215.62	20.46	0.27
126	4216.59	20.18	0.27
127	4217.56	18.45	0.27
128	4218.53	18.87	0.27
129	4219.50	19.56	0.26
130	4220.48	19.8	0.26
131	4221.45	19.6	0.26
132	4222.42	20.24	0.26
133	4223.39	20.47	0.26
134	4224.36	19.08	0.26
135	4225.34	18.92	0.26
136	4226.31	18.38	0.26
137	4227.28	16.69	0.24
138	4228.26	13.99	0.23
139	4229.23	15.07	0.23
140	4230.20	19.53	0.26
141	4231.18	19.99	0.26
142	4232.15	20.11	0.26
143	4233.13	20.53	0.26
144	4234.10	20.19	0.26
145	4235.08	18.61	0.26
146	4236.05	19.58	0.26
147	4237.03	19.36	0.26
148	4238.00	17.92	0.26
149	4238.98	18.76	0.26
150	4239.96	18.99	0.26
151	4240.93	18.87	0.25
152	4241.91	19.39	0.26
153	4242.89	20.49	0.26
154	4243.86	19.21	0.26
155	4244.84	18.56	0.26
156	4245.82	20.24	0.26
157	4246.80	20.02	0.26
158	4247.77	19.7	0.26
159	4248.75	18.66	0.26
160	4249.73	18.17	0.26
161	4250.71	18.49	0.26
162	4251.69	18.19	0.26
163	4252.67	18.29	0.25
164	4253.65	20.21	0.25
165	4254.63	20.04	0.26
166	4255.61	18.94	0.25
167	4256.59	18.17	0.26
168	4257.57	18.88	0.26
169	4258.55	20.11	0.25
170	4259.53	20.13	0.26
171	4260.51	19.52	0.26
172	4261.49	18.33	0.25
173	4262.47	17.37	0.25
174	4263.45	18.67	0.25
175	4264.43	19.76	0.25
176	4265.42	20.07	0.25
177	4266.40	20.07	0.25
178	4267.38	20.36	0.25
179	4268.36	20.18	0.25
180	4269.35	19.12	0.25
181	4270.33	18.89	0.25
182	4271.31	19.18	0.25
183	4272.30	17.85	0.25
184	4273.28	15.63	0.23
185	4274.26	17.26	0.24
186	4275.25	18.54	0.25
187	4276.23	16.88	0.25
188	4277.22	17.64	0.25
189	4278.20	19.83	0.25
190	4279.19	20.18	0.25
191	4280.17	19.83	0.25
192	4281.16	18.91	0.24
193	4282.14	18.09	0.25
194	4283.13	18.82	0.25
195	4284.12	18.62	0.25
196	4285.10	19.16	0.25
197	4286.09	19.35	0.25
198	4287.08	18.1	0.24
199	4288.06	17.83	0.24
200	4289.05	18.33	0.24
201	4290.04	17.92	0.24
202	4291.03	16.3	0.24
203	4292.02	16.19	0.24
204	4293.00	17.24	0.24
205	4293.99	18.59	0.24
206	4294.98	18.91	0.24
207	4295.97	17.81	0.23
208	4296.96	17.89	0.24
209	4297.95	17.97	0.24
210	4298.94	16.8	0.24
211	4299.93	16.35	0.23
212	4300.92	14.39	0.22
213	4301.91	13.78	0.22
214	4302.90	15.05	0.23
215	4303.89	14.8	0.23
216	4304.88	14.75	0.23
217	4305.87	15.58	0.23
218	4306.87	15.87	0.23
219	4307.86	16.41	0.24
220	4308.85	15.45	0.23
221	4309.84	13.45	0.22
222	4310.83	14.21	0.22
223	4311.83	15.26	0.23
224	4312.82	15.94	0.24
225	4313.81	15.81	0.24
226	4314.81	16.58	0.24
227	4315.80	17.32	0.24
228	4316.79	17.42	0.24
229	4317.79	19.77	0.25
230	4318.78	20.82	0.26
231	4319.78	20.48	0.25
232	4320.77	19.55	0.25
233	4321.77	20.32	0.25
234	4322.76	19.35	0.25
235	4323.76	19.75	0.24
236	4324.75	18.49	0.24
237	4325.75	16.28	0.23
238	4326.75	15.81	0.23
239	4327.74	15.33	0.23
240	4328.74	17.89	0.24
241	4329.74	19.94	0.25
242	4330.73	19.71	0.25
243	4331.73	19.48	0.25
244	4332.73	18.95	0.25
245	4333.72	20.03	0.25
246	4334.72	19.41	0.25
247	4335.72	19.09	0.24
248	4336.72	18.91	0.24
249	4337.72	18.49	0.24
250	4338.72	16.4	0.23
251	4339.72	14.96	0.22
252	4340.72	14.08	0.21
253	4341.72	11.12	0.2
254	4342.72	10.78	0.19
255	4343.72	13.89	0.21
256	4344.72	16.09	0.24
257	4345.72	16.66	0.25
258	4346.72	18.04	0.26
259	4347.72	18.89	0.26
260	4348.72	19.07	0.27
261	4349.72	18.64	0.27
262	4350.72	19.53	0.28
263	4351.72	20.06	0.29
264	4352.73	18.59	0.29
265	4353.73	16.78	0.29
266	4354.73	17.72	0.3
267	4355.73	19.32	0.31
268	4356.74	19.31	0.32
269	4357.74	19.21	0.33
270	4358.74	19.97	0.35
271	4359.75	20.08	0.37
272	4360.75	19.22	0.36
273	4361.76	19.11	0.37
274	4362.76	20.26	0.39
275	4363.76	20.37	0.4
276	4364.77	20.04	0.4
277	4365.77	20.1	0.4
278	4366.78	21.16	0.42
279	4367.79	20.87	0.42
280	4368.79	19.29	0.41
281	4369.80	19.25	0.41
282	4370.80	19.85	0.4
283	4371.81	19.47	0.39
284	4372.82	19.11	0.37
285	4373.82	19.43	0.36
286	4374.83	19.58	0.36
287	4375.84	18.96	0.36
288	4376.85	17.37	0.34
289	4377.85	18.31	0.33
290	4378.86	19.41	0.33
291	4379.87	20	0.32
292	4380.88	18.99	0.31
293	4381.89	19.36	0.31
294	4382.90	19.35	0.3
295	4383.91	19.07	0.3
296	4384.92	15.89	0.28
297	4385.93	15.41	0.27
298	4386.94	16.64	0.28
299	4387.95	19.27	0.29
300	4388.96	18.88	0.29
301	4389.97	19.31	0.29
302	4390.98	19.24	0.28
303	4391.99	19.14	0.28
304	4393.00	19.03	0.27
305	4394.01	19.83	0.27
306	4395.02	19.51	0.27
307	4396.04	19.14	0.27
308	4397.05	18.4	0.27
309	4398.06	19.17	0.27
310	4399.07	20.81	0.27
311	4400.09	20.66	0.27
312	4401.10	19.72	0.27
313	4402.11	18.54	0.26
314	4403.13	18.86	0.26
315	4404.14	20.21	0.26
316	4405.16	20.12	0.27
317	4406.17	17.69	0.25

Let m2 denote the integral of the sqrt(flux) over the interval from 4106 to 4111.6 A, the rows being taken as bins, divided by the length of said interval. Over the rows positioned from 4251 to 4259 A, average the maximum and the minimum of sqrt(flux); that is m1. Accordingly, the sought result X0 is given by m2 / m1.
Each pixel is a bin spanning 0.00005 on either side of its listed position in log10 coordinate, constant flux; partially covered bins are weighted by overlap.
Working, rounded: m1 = 4.38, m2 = 4.29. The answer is 0.98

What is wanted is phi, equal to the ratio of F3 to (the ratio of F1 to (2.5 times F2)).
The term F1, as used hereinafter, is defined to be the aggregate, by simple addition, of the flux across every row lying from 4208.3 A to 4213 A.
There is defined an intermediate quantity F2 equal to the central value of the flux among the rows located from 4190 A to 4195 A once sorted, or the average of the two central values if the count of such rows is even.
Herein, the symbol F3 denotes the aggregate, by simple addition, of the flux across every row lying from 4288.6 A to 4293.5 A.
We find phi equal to 43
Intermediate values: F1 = 100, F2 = 19.9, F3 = 86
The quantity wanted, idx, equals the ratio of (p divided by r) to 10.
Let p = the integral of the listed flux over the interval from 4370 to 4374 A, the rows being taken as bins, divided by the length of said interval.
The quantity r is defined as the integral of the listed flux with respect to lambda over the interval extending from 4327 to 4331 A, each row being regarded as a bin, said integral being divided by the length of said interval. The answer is 0.108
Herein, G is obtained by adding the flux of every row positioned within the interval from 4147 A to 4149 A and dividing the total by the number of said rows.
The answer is 20.7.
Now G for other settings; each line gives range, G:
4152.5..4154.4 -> 20.2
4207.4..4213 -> 20.0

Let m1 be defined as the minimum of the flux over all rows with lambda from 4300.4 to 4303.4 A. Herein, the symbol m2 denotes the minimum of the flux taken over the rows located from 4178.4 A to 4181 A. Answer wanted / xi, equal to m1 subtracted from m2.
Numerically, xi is 5.3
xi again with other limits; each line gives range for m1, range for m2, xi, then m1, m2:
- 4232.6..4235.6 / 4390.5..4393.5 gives 0.4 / 18.61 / 19.03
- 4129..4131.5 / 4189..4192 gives -1.8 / 19.59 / 17.76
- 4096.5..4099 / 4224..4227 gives -0.1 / 18.52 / 18.38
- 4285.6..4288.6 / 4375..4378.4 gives -0.5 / 17.83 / 17.37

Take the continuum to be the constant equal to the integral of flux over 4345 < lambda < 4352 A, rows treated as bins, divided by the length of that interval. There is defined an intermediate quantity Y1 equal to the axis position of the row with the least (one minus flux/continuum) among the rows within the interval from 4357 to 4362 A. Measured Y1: 4359.75 A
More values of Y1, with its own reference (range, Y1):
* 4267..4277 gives 4267.38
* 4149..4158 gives 4149.17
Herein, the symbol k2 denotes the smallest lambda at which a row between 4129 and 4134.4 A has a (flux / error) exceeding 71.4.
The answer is 4131.06 A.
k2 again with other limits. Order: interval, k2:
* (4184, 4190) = 4185.63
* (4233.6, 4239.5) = 4234.10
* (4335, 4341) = 4335.72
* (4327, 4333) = 4328.74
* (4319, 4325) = 4319.78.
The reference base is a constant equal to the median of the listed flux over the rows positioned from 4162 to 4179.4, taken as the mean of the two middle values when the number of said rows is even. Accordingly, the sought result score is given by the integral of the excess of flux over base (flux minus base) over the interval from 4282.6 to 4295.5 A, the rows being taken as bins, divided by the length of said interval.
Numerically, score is -2.2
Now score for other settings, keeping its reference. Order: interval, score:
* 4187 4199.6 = -0.7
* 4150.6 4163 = -0.5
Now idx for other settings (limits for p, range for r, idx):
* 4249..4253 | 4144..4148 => 0.095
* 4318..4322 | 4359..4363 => 0.103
